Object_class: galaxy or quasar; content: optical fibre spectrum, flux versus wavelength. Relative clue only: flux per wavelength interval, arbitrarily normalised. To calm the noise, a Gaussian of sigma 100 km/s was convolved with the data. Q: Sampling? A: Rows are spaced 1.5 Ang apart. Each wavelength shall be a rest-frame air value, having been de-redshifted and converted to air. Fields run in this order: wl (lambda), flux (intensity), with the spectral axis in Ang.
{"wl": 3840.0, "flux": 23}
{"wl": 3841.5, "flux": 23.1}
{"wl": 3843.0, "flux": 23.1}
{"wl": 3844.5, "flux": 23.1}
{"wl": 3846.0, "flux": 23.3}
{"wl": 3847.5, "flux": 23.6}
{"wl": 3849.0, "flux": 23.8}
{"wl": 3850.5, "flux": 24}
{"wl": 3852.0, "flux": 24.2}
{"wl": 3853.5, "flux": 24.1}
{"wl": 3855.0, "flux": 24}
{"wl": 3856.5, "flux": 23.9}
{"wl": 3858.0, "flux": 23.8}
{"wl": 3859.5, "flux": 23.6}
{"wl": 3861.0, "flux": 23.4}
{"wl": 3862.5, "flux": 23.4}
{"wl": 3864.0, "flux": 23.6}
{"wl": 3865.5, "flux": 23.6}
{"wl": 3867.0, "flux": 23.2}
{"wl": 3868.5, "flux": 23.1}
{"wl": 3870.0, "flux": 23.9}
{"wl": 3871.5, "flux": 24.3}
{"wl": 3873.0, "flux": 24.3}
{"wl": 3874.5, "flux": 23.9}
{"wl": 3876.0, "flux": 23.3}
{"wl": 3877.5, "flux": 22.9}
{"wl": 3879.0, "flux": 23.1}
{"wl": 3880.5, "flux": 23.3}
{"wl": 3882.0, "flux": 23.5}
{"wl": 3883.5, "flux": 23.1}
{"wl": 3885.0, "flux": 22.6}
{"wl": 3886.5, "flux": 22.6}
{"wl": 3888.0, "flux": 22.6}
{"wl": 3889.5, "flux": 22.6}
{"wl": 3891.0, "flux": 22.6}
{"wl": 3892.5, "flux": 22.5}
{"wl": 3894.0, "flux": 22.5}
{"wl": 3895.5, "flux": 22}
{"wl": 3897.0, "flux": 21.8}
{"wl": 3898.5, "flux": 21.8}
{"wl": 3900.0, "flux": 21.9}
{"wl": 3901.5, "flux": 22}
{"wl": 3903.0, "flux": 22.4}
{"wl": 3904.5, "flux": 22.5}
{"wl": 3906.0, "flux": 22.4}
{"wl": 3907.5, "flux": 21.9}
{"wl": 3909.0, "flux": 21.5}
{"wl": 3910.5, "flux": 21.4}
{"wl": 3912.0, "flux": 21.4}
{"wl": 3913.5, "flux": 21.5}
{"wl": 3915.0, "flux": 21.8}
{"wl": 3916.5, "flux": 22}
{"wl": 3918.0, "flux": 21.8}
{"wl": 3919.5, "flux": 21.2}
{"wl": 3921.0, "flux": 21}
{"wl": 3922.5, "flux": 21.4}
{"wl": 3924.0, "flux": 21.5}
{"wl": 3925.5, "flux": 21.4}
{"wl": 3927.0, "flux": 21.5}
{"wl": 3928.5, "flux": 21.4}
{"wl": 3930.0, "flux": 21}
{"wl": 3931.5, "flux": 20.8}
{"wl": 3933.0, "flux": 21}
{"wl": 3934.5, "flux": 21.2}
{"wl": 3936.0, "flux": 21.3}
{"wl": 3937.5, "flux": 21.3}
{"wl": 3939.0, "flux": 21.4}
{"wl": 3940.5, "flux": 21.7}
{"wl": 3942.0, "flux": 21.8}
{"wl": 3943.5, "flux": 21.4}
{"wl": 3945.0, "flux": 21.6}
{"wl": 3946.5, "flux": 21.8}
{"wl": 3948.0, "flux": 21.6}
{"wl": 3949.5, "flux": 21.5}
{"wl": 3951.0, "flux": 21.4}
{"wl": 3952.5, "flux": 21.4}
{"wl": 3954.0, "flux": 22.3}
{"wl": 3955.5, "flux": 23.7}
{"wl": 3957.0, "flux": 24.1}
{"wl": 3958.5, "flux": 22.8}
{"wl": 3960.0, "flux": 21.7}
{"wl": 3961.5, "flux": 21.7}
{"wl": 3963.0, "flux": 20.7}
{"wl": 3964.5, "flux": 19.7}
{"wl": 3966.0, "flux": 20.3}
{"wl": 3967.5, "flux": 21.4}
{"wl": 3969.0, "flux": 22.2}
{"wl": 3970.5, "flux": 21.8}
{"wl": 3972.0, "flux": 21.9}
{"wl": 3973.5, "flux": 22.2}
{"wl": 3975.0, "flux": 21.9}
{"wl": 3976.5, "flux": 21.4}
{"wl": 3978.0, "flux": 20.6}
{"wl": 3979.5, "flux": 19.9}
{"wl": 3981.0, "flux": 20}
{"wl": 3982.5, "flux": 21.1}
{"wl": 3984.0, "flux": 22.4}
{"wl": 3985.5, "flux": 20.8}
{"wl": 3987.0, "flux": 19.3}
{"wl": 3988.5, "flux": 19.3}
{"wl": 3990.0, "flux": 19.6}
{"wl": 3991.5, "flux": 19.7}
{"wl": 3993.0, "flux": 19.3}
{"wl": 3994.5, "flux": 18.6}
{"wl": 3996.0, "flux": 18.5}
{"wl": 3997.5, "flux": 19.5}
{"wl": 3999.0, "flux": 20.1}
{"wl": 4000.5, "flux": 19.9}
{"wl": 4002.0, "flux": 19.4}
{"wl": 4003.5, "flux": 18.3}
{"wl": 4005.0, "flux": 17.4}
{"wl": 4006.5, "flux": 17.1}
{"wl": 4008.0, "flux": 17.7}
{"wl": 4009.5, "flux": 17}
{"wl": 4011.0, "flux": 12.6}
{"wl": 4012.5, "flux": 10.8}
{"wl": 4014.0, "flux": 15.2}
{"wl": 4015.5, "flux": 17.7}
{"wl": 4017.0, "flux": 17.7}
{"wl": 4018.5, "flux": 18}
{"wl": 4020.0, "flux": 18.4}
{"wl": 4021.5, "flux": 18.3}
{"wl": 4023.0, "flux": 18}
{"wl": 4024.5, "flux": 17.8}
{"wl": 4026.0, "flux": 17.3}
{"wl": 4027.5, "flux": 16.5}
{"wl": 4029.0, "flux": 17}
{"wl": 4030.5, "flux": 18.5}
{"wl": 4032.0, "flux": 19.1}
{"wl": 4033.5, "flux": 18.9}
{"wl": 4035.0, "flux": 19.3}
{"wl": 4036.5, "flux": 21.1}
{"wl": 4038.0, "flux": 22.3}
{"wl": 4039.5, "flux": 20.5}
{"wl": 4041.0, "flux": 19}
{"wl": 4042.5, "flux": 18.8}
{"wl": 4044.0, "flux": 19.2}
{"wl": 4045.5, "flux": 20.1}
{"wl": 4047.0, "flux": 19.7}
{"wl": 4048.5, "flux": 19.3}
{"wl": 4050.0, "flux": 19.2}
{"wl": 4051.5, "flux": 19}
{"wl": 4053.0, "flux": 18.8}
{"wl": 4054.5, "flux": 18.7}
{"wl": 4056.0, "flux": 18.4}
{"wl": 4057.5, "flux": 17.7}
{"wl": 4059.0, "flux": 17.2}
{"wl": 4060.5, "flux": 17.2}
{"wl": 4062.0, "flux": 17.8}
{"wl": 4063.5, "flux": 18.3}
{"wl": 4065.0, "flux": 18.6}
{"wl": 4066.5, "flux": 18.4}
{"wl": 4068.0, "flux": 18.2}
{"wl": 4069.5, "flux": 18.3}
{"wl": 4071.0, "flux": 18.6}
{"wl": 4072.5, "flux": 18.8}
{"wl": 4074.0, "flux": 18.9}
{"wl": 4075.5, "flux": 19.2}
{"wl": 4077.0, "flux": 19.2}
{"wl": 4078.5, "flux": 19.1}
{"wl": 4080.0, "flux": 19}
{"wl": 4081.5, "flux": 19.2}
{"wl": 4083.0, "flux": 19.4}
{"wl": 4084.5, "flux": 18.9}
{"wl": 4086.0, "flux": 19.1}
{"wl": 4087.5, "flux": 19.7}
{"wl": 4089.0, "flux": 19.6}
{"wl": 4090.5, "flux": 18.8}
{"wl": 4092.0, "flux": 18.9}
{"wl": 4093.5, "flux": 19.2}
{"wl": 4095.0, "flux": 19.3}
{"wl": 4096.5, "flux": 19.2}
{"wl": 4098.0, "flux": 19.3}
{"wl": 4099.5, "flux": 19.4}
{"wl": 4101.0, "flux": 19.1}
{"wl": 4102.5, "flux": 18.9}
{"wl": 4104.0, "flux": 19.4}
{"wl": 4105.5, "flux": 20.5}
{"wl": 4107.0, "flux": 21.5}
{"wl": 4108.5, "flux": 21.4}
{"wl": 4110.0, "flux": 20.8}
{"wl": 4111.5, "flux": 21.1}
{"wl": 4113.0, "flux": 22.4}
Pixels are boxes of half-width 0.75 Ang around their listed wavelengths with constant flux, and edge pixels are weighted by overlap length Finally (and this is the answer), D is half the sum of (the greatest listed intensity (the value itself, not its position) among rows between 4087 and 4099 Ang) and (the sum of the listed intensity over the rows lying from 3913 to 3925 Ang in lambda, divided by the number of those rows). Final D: 20.6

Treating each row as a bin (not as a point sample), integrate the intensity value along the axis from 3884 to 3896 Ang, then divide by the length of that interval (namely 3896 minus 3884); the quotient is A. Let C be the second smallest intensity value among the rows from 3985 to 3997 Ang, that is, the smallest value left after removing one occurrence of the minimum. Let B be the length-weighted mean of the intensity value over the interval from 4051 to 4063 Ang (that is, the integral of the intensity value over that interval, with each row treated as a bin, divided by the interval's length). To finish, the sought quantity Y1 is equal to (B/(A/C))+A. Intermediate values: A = 22.5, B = 18.1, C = 18.6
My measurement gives 37.5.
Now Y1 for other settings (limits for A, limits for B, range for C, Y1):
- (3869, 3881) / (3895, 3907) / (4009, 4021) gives 35.4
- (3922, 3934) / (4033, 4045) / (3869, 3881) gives 42.9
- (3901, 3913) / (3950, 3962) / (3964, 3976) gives 42.6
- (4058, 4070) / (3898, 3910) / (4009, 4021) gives 33.4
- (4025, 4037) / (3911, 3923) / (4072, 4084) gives 40.5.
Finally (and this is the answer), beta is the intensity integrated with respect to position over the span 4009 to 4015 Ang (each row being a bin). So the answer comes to 84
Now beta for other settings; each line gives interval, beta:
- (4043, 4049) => 117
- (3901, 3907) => 134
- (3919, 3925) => 128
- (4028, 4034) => 110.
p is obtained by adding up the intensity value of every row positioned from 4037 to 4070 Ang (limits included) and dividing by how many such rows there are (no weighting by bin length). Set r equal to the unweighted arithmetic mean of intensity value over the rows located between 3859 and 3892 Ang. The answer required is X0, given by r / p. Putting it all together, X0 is 1.24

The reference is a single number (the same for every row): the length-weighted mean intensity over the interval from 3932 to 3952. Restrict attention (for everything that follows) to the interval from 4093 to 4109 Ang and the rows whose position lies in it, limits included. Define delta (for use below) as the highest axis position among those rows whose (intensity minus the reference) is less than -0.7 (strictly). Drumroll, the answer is 4105.5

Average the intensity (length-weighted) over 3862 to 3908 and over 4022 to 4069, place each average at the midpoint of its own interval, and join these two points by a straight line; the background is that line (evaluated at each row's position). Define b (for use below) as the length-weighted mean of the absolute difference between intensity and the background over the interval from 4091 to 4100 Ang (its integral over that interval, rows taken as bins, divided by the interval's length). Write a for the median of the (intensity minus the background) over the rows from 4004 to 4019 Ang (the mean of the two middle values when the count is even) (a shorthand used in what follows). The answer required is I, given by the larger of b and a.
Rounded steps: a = -2.5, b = 1.8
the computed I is 1.8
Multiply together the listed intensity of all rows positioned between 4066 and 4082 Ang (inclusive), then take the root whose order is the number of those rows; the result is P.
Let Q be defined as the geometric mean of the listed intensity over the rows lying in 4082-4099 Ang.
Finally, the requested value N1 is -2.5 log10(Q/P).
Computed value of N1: 0.0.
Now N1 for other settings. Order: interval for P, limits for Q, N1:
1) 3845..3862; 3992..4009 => 0.3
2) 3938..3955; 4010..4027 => 0.3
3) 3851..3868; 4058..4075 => 0.3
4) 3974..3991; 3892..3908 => -0.1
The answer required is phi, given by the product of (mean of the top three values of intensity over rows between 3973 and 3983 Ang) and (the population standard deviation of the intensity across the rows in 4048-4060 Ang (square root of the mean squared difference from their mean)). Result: 15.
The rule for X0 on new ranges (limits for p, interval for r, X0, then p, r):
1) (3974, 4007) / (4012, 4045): 0.92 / 20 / 18.2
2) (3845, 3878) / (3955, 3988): 0.90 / 24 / 21.4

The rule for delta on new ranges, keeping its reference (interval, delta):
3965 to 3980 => 3979.5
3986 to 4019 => 4018.5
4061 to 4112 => 4105.5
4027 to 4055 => 4054.5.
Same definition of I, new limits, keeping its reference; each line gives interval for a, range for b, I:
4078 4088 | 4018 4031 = 1.5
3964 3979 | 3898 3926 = 1.0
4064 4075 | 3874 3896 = 0.4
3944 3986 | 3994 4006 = 1.0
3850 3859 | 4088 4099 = 1.7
